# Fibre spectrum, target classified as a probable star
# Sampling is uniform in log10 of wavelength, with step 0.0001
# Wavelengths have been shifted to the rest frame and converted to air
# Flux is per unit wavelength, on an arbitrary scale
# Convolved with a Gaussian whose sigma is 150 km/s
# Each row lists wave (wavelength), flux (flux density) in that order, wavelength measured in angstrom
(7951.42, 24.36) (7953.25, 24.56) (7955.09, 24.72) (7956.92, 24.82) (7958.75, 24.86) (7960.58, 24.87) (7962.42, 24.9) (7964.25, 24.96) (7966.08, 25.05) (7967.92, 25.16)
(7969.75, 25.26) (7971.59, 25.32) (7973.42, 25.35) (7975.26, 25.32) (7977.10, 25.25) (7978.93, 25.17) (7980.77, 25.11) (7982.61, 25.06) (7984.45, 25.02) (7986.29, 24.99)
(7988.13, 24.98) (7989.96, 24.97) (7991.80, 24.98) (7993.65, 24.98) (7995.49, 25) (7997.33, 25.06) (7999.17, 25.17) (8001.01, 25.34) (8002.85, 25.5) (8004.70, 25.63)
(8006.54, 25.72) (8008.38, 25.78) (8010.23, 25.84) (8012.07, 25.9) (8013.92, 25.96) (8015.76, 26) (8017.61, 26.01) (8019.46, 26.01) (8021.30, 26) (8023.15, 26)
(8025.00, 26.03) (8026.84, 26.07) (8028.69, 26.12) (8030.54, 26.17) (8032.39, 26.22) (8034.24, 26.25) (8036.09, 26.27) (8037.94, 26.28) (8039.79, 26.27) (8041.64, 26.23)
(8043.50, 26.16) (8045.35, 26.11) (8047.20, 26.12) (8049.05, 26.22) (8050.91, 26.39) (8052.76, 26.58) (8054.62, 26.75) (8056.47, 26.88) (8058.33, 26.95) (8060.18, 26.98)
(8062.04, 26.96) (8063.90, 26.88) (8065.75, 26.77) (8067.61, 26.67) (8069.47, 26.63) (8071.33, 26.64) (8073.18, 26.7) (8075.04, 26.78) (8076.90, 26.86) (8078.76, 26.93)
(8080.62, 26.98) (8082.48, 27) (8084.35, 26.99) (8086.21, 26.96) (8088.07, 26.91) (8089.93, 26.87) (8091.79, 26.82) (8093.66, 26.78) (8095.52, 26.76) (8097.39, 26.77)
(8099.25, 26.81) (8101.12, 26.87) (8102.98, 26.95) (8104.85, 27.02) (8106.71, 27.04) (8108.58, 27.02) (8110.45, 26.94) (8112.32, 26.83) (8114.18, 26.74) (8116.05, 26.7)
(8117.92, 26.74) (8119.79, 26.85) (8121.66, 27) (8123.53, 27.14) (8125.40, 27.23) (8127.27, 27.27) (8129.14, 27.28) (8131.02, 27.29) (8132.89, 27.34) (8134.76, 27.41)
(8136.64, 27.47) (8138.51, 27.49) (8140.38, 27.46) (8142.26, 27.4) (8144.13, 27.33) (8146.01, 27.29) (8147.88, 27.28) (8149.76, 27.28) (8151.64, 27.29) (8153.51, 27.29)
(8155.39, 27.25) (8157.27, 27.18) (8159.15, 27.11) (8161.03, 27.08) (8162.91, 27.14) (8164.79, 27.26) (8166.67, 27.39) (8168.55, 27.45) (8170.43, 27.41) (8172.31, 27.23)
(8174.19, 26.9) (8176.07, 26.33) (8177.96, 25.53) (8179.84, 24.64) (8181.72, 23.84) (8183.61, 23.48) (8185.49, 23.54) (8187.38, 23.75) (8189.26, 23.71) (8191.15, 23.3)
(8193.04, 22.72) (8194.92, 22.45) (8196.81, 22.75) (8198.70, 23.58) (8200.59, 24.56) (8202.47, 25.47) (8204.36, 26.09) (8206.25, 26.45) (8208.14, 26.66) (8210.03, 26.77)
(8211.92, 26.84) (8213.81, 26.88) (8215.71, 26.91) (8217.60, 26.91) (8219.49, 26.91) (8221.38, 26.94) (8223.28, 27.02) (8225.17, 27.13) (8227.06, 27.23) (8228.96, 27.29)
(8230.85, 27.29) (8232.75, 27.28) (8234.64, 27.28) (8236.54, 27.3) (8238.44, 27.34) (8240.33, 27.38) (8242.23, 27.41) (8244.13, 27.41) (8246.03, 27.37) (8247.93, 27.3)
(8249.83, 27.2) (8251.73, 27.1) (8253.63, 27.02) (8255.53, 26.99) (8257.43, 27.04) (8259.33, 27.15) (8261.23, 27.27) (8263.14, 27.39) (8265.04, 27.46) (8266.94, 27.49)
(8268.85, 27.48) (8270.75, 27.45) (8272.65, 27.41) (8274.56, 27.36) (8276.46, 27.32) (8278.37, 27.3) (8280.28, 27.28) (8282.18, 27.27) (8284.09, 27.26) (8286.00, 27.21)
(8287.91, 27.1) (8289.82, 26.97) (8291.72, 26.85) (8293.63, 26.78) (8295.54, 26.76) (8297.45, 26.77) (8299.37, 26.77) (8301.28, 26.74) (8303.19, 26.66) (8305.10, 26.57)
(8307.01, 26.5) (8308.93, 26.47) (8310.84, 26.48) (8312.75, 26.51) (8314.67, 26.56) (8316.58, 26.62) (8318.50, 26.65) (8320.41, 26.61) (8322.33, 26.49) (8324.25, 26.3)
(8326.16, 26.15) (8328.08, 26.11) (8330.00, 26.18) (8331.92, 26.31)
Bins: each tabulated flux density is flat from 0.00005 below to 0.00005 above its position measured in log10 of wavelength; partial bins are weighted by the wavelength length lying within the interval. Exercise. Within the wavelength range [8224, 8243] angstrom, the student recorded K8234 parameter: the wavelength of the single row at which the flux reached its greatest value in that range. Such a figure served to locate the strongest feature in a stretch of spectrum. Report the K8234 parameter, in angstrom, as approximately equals 8242.23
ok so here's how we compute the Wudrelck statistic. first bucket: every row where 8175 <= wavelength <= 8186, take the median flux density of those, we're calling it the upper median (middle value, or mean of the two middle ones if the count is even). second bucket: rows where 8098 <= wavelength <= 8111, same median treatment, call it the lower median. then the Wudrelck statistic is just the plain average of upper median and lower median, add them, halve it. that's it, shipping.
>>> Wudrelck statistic 25.6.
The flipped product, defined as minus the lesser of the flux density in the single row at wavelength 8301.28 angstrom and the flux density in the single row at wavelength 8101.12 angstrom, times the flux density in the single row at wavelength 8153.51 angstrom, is -730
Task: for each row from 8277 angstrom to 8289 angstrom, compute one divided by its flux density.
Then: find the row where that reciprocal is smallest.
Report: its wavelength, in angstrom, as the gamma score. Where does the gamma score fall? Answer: 8278.37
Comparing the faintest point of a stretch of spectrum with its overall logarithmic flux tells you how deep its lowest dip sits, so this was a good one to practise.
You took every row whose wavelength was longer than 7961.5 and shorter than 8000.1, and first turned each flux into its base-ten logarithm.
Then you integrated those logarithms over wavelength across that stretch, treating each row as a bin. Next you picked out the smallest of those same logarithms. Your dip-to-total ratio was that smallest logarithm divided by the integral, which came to 0.0258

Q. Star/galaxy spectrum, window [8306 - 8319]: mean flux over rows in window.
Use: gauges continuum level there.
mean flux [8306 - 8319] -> 26.5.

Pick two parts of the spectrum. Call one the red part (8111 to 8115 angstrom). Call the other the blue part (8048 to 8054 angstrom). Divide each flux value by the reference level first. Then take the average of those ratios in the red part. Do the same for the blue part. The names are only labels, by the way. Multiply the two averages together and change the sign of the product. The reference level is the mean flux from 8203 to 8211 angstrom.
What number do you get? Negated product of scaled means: -1.01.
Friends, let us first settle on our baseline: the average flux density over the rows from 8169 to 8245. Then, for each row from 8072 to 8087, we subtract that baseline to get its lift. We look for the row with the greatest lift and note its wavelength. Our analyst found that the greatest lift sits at 8082.48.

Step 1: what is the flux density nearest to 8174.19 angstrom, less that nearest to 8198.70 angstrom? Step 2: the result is 3.3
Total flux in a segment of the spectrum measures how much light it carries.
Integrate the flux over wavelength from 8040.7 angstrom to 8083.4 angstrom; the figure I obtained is 1138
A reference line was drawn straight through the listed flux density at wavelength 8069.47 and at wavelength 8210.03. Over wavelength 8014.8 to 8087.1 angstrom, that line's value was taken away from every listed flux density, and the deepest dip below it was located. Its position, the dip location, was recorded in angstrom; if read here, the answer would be 8023.15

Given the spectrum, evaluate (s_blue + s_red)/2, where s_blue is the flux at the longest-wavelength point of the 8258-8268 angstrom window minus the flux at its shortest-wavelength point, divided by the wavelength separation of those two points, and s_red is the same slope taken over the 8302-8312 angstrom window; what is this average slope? 0.01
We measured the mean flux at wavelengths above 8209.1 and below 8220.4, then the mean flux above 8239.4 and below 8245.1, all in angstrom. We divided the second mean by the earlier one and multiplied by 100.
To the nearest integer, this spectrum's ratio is 102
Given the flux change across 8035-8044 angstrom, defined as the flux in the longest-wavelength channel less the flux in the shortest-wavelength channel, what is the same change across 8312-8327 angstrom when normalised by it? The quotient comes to 3.3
